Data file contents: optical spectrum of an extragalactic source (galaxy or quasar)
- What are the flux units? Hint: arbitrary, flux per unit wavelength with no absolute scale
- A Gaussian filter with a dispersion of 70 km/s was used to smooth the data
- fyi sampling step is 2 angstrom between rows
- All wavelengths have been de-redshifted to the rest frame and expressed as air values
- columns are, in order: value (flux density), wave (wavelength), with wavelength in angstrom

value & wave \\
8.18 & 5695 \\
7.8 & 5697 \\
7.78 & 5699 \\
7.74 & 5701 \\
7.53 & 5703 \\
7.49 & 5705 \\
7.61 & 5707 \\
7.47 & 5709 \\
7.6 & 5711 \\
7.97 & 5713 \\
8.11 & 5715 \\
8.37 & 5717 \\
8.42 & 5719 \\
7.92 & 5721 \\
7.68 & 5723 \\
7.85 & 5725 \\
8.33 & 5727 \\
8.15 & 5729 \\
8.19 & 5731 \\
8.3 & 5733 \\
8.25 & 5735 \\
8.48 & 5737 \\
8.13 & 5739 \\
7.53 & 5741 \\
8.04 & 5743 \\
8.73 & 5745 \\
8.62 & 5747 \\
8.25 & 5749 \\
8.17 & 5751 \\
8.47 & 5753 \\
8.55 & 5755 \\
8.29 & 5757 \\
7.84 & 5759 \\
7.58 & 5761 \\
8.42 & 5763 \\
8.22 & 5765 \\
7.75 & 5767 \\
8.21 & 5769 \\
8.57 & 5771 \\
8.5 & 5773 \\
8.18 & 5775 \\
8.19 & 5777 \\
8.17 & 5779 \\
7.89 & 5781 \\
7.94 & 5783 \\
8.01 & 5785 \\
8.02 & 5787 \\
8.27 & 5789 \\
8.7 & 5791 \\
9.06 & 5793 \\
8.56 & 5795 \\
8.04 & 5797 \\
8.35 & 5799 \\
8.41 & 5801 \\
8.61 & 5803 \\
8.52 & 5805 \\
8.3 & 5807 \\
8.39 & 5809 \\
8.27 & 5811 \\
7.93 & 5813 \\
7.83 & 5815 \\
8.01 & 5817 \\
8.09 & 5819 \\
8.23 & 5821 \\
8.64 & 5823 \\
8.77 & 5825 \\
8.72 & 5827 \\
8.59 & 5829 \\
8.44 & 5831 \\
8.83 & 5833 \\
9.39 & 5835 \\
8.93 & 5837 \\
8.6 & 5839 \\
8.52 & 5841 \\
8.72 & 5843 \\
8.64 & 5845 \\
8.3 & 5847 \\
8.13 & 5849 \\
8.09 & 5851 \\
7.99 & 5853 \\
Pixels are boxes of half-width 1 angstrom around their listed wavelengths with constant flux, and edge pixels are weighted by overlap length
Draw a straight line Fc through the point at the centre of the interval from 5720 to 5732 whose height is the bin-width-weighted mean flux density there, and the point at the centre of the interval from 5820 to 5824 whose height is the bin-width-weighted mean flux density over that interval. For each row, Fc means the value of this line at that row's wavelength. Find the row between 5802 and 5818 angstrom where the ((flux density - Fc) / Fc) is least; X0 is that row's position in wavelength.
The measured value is 5815 angstrom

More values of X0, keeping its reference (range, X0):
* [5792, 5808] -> 5797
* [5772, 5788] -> 5781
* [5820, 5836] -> 5821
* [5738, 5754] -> 5741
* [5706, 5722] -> 5709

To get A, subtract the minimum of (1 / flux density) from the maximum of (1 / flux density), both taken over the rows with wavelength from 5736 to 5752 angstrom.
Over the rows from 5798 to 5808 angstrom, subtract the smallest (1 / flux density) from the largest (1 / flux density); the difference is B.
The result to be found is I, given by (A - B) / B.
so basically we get 3.2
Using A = 0.0183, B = 0.0043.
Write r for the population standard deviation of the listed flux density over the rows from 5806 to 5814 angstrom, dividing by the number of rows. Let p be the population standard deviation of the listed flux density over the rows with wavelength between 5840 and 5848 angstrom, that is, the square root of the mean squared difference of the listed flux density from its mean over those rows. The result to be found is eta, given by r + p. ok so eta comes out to 0.33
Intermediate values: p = 0.16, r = 0.17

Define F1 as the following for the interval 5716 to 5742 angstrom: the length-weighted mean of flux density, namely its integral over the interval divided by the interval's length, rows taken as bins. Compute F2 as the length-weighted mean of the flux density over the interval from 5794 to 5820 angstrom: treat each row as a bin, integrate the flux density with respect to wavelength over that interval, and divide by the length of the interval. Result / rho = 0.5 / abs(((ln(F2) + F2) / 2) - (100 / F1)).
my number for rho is 0.0701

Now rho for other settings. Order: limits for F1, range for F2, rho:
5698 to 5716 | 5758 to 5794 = 0.0638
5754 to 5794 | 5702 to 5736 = 0.0699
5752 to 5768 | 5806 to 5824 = 0.0700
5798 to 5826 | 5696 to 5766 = 0.0718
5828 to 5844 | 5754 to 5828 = 0.0802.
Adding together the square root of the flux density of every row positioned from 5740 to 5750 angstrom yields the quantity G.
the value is 14.3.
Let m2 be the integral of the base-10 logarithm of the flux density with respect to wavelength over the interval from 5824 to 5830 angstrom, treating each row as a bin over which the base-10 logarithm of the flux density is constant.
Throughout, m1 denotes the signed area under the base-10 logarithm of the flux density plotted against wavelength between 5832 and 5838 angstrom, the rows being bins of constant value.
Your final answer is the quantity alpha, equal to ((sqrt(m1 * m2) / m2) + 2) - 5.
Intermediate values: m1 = 5.74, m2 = 5.64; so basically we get -1.99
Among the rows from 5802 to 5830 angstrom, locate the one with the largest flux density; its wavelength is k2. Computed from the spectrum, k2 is 5825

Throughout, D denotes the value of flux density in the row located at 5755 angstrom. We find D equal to 8.55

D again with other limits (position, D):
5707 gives 7.61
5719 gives 8.42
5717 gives 8.37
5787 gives 8.02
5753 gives 8.47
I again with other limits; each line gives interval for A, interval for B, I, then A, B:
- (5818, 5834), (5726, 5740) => 1.0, 0.0104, 0.0051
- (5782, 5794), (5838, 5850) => 0.9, 0.0156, 0.0083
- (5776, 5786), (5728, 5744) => -0.7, 0.0046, 0.0149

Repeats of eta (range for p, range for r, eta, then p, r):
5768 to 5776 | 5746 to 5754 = 0.35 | 0.17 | 0.18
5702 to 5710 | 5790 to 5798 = 0.42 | 0.05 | 0.37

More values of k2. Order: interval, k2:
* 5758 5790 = 5771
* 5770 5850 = 5835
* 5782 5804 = 5793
